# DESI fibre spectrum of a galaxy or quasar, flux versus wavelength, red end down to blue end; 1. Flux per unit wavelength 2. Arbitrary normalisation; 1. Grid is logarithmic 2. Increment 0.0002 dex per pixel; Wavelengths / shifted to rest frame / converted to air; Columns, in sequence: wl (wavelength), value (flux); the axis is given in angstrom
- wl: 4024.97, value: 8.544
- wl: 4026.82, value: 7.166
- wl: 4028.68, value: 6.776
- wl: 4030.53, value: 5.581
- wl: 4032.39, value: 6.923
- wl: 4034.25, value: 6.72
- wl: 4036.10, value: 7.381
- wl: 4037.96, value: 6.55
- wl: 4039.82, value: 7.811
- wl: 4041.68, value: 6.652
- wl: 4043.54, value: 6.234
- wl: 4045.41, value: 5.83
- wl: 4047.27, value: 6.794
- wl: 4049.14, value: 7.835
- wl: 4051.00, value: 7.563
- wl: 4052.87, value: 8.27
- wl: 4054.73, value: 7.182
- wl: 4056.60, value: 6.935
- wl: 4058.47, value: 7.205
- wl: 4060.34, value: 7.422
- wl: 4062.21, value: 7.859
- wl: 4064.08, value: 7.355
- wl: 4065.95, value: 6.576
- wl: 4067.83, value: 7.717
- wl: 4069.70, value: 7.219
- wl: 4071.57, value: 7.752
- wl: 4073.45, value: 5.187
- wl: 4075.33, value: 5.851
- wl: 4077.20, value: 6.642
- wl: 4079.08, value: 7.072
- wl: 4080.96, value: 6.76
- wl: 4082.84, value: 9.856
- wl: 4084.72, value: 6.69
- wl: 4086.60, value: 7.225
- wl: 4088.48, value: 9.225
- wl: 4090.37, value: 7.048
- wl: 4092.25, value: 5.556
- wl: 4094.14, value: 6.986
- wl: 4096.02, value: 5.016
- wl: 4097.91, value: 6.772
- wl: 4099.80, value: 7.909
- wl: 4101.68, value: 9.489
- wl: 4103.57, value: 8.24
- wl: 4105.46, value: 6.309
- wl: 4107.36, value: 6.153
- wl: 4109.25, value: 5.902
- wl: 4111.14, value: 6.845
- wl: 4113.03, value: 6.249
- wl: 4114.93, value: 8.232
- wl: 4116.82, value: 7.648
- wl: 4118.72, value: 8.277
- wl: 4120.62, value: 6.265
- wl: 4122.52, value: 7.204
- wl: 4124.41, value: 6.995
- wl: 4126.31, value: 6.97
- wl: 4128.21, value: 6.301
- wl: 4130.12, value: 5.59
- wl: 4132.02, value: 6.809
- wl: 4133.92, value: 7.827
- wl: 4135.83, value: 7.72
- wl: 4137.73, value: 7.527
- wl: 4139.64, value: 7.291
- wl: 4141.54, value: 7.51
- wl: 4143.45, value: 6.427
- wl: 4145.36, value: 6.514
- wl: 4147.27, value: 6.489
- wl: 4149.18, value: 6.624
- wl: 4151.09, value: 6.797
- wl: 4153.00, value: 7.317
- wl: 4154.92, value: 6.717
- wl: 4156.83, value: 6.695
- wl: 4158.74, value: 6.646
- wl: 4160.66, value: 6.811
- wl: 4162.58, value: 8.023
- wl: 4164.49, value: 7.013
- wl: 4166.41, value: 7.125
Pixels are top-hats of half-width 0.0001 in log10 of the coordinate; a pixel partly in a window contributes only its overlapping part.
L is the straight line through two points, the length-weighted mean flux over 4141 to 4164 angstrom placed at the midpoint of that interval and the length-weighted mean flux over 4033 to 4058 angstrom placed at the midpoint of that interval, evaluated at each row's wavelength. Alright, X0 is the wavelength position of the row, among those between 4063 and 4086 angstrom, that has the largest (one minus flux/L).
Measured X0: 4073.45 angstrom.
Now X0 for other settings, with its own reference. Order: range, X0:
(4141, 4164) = 4143.45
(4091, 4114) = 4096.02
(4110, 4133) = 4130.12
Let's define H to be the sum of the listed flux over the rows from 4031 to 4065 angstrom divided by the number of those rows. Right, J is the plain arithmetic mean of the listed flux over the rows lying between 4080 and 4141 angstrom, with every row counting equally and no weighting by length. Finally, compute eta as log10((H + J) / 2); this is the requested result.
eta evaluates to 0.854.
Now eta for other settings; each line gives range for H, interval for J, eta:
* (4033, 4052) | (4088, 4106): 0.851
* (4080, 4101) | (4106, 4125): 0.850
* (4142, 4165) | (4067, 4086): 0.842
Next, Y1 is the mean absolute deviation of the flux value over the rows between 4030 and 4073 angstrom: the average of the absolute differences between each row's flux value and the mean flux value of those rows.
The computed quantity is 0.54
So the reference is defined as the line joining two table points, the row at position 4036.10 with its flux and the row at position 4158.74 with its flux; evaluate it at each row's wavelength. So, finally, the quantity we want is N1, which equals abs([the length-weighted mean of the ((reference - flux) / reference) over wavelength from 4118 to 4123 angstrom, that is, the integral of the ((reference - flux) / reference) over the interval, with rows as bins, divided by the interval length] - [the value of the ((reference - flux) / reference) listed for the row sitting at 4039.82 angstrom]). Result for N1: 0.013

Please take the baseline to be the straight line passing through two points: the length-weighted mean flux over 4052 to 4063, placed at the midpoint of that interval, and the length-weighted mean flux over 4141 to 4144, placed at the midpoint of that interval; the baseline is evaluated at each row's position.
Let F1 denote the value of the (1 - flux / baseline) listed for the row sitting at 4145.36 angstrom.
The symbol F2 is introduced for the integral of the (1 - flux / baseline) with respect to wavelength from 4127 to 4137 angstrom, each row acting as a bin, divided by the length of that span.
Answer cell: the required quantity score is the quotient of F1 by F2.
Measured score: 2.8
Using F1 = 0.06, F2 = 0.02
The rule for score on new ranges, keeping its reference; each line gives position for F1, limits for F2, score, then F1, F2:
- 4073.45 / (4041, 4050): 2.5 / 0.30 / 0.12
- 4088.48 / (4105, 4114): -2.2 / -0.27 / 0.12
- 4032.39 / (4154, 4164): -5.2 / 0.09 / -0.02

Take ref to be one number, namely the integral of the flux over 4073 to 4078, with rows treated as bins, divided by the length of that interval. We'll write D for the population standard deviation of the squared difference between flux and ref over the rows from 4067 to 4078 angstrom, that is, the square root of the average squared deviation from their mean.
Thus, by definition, 1.3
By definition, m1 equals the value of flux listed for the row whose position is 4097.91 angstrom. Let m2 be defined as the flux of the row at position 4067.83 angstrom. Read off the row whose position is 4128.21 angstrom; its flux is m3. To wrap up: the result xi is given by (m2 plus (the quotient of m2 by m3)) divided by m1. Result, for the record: 1.32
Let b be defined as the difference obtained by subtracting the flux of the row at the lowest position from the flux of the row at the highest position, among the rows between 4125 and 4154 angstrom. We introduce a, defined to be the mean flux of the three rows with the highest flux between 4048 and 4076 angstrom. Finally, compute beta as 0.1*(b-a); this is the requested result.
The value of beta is -0.76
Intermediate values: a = 7.99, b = 0.3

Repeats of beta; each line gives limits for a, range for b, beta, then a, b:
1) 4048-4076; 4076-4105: -0.64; 7.99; 1.6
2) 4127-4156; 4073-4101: -0.50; 7.69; 2.7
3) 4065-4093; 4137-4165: -0.95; 8.94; -0.5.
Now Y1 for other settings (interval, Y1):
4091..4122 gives 0.98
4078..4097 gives 0.98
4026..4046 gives 0.48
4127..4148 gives 0.60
